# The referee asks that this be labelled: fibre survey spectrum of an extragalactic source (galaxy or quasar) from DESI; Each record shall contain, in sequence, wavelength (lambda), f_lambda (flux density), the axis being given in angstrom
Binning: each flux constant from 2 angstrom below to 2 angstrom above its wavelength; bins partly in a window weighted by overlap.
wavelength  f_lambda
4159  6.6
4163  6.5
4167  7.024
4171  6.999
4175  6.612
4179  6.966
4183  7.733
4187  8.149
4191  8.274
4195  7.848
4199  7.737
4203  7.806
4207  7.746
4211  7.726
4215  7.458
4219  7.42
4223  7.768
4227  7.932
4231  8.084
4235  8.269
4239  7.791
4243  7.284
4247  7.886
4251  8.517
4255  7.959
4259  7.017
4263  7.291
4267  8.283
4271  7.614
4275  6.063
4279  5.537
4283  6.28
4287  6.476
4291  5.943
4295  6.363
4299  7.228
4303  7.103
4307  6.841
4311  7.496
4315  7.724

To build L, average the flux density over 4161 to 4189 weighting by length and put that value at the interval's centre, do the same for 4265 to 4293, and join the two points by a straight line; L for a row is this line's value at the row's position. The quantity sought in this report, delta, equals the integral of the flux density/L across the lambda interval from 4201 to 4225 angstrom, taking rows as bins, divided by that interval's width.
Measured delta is 1.102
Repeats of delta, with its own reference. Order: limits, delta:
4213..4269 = 1.145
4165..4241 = 1.095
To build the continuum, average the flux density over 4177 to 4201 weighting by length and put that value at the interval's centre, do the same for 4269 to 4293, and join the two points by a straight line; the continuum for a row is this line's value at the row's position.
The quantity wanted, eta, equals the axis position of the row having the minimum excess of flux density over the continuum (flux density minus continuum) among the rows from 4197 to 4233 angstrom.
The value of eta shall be 4215 angstrom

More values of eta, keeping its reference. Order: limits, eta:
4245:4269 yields 4259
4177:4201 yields 4179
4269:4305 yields 4279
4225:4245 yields 4243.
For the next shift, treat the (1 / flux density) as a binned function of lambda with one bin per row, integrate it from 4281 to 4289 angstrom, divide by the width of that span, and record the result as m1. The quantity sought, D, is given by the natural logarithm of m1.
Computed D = -1.85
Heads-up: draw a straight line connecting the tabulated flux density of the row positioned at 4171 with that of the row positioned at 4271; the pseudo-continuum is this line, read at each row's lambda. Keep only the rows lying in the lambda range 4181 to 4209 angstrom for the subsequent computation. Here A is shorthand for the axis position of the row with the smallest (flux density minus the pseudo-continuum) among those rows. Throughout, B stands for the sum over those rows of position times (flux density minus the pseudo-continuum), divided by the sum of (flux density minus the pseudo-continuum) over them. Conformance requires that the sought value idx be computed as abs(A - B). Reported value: 13.4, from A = 4207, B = 4193.6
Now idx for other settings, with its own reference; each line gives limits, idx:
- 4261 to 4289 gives 2.2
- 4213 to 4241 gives 10.8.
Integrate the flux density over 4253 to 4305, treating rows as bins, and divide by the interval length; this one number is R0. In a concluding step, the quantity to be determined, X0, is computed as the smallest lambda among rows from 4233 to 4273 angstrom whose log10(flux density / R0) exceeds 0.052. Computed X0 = 4235 angstrom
